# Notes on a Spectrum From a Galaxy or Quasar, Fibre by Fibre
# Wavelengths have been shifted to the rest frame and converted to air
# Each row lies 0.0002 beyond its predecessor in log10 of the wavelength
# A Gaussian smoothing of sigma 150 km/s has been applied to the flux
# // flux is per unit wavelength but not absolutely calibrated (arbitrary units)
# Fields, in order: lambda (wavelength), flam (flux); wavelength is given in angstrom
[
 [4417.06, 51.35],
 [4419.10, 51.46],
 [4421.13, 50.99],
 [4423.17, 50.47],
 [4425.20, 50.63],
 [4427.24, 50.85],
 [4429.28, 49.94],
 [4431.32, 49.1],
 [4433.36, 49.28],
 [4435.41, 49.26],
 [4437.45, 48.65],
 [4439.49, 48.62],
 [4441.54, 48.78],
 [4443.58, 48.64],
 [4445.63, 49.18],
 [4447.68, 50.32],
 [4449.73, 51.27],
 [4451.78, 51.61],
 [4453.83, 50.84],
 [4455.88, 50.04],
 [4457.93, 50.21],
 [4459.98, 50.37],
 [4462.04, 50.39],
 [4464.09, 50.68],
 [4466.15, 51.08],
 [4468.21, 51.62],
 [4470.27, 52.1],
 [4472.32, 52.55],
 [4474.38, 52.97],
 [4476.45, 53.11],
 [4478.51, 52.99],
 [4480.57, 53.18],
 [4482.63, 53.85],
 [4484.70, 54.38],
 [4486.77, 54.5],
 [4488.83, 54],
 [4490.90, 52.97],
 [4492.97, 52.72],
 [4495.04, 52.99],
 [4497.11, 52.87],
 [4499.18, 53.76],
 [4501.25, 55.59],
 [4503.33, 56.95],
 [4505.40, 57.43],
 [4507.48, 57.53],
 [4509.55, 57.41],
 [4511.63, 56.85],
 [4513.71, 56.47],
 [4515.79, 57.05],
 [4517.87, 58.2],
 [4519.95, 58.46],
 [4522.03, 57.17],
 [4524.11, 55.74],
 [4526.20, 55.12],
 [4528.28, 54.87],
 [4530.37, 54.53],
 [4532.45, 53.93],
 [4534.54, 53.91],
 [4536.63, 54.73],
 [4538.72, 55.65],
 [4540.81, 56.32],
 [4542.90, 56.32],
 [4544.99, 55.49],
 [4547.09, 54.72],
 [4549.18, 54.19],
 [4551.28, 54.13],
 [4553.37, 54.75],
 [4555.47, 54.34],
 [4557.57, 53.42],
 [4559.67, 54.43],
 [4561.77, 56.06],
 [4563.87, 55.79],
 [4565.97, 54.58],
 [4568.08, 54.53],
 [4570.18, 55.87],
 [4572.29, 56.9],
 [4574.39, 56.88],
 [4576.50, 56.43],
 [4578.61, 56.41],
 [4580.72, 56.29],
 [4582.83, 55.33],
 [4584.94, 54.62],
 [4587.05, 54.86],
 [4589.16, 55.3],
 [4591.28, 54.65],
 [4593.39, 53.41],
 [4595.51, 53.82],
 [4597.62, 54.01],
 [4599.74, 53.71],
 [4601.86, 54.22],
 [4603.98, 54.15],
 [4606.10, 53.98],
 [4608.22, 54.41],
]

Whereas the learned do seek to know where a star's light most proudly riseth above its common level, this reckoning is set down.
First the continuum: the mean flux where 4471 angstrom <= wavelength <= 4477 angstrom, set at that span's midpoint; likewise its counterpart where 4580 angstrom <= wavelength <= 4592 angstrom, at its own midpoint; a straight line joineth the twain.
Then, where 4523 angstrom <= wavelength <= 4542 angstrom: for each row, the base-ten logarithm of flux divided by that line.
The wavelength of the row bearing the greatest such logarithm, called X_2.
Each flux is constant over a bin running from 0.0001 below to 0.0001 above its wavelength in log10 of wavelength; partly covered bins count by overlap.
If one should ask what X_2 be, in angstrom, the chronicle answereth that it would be 4540.81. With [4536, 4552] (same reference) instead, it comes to 4540.81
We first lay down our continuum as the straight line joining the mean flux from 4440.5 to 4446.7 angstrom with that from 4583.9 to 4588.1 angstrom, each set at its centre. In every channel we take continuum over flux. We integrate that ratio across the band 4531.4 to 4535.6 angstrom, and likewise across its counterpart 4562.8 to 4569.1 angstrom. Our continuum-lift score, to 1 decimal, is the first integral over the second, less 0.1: 0.6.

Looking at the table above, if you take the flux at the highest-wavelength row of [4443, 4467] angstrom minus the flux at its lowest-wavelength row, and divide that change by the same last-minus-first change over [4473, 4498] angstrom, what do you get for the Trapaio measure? -24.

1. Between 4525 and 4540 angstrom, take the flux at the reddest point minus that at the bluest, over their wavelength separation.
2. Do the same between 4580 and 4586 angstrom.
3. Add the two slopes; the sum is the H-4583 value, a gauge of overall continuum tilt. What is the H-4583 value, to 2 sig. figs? -0.35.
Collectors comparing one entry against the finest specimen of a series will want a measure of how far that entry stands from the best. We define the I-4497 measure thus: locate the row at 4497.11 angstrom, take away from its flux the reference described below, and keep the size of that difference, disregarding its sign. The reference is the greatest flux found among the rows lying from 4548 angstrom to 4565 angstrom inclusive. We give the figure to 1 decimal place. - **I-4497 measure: 3.2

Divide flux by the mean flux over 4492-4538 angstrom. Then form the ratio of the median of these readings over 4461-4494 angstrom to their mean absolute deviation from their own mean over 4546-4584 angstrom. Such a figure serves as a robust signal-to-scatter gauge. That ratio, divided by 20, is 2.8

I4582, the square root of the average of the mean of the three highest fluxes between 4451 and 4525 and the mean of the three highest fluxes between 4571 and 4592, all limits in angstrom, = 7.58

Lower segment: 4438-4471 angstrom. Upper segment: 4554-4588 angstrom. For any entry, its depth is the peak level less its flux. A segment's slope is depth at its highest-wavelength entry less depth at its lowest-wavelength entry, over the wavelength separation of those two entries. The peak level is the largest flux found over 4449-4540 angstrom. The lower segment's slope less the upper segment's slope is -0.10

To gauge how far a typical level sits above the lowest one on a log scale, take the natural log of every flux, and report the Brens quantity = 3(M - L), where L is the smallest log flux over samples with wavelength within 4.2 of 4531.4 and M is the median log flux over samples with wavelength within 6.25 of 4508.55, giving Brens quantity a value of 0.18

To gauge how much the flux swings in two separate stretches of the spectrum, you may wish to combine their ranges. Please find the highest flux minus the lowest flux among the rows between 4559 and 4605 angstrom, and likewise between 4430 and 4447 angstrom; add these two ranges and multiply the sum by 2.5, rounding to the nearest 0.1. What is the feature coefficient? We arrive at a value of 10.4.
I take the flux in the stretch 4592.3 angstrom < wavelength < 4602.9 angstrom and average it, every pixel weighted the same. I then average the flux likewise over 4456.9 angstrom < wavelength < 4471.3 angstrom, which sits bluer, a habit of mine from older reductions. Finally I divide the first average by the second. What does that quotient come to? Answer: 1.06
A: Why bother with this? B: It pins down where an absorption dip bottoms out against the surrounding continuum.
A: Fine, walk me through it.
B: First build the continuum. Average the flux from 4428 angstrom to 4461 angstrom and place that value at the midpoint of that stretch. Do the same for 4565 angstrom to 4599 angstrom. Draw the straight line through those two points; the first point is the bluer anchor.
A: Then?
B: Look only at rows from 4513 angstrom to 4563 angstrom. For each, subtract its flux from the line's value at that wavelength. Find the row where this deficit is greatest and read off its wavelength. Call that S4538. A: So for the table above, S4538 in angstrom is 4557.57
